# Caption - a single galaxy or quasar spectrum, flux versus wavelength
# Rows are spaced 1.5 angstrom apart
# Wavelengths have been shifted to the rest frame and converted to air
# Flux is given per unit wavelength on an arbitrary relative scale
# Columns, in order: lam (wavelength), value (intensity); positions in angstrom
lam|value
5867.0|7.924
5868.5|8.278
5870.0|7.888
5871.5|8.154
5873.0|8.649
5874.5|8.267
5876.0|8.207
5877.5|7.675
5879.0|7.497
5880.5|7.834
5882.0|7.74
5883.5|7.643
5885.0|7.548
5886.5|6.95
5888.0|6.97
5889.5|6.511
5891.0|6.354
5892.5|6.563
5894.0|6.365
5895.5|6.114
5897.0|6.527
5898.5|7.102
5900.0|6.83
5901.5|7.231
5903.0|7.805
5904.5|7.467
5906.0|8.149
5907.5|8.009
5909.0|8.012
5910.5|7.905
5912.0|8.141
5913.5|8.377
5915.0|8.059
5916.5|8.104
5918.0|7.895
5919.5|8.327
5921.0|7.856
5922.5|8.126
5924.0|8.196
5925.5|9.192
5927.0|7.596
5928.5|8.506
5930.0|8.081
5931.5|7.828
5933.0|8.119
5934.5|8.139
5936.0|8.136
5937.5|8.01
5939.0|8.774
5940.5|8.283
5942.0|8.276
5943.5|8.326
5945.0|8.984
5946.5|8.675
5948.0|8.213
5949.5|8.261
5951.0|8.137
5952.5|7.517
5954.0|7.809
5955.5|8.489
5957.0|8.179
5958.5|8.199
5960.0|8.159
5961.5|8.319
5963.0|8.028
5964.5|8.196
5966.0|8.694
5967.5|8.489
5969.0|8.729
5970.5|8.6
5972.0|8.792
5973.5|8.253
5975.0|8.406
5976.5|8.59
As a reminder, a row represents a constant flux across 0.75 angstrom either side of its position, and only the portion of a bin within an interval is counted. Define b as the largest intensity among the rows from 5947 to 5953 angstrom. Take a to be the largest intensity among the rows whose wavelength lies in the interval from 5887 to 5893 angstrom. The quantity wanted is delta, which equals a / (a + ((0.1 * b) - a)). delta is 8.4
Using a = 6.97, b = 8.261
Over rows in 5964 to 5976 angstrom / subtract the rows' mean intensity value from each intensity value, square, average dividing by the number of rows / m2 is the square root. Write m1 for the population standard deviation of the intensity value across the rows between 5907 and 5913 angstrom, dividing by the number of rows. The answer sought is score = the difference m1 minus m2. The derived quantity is -0.12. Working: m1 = 0.1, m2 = 0.208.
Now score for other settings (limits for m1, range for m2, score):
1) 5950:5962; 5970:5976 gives 0.08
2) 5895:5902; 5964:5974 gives 0.19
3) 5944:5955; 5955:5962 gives 0.33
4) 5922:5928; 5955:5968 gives 0.38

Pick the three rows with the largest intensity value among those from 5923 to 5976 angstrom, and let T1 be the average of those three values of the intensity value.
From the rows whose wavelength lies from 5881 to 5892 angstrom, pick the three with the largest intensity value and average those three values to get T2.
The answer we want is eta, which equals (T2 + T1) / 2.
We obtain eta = 8.32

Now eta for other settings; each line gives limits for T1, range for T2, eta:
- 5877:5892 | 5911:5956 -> 8.37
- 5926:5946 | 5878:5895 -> 8.25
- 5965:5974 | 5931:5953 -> 8.77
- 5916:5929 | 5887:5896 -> 7.68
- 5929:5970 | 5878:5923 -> 8.56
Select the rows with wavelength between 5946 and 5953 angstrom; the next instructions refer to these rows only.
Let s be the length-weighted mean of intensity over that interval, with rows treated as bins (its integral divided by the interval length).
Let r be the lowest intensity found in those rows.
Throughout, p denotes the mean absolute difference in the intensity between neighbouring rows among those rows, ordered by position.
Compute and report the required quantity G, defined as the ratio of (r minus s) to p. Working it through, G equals -2.1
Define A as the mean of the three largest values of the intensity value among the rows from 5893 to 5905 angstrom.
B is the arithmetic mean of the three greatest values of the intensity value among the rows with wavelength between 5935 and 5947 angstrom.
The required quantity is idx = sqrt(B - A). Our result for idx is 1.14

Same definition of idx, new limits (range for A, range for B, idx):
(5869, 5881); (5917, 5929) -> 0.55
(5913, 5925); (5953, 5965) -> 0.19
